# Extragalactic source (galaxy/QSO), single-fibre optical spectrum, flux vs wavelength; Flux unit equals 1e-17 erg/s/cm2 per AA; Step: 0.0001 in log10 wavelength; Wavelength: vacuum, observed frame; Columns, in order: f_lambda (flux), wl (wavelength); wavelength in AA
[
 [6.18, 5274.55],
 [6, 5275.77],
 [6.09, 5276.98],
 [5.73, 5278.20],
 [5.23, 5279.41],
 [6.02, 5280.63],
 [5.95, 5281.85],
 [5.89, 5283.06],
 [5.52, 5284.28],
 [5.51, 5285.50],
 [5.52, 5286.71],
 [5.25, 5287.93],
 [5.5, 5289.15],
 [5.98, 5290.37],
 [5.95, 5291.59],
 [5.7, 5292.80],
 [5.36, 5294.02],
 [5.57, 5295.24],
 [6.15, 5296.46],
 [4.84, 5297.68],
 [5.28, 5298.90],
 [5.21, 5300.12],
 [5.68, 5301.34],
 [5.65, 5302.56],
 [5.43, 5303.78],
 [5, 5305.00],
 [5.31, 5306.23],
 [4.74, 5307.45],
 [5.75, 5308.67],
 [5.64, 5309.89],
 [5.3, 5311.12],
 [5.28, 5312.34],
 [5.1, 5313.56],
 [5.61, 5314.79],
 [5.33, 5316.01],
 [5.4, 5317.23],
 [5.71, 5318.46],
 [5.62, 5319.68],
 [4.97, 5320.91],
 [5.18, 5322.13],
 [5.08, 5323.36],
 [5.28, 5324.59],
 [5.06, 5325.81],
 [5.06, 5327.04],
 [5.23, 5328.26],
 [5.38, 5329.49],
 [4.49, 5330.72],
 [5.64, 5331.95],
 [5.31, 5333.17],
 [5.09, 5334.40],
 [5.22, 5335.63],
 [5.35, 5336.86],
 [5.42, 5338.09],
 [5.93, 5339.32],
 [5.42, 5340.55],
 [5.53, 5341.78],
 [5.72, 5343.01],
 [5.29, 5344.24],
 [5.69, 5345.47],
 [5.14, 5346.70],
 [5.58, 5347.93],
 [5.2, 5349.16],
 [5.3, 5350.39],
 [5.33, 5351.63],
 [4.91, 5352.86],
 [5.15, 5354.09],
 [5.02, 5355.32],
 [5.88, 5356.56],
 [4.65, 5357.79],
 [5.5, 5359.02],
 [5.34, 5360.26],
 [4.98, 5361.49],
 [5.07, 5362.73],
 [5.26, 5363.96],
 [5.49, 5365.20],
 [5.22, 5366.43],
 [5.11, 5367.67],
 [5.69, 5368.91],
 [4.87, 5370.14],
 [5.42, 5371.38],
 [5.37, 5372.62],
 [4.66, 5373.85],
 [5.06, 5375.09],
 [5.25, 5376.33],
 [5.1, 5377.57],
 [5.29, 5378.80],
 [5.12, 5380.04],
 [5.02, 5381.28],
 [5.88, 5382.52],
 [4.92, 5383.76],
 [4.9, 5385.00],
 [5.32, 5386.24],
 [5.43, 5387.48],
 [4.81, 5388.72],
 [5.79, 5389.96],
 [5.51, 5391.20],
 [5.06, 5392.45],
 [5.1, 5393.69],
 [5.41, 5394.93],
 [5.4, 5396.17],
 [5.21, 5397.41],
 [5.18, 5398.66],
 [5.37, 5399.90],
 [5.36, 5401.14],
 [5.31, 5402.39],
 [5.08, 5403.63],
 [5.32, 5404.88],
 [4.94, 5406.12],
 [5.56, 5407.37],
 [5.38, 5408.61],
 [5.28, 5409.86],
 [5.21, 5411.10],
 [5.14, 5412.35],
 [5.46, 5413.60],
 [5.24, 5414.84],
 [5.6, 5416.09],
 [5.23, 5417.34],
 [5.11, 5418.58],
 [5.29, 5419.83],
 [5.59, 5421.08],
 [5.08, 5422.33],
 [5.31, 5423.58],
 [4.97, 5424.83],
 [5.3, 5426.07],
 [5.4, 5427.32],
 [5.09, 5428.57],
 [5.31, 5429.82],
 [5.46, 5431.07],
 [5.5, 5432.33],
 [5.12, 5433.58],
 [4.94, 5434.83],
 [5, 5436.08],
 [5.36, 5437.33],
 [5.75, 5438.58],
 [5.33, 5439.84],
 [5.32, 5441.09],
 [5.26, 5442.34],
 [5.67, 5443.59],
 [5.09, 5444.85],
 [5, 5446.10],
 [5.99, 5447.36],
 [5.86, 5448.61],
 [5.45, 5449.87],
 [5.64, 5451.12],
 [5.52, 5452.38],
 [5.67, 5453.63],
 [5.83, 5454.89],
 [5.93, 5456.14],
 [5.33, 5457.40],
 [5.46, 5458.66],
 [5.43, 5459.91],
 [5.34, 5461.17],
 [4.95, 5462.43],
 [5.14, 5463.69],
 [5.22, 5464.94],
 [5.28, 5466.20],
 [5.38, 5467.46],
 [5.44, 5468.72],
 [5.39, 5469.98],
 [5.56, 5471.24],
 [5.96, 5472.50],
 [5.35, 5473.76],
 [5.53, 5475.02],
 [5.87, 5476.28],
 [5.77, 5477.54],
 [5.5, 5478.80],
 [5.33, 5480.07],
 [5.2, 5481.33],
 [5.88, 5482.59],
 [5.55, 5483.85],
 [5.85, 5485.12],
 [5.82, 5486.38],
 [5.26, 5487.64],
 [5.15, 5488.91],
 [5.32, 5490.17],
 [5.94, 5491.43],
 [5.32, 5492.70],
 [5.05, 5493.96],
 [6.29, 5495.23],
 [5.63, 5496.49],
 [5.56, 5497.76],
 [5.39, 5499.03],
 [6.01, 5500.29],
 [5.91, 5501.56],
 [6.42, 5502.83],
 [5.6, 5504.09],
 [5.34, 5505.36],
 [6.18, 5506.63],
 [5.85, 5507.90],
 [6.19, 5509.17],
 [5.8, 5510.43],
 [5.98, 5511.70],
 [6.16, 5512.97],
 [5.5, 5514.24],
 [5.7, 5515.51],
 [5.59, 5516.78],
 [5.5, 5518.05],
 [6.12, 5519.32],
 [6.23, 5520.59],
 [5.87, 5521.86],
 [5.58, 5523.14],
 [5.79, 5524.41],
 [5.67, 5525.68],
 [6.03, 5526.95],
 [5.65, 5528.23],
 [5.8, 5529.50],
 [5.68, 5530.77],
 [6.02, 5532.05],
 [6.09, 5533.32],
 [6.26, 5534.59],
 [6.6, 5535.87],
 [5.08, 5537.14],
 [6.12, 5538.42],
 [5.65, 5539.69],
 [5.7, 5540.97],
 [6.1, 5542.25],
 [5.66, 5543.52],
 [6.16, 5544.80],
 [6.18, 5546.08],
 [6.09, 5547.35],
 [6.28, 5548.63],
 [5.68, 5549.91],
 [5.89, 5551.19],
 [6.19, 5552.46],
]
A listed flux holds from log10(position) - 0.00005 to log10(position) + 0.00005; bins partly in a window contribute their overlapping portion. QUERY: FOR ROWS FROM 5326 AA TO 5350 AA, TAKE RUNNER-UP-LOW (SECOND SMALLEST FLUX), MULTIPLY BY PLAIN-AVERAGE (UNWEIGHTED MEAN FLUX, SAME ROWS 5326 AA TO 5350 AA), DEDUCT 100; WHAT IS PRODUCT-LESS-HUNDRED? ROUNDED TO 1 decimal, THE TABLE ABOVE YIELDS -72.9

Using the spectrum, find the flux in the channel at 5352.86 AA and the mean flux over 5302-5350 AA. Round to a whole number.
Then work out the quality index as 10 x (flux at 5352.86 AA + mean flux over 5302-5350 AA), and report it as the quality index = 102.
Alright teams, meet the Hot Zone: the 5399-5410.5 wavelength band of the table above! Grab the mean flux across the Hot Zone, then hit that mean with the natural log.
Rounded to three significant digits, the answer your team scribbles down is 1.67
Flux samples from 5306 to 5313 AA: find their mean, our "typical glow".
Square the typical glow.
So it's 28.5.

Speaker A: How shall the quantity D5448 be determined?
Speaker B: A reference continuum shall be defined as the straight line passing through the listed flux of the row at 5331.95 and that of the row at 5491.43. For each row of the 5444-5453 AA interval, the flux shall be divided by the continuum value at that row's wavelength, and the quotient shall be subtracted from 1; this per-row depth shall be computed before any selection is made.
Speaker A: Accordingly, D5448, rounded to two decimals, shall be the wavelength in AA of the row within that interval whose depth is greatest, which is 5446.10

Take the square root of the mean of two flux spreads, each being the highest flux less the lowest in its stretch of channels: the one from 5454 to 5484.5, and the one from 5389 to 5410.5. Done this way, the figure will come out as 0.96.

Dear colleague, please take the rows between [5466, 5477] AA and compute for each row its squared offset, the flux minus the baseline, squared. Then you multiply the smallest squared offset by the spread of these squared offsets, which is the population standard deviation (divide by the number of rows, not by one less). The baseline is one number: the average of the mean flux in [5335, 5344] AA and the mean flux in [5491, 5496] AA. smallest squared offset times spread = 0.0000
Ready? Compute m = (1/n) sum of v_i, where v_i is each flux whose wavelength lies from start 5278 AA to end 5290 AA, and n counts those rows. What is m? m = 5.61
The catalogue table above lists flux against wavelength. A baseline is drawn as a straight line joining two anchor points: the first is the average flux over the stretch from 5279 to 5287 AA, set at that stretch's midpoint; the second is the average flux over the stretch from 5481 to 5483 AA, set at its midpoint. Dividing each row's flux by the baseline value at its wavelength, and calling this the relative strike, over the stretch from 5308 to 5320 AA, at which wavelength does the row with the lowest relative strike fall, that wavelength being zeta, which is 5313.56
